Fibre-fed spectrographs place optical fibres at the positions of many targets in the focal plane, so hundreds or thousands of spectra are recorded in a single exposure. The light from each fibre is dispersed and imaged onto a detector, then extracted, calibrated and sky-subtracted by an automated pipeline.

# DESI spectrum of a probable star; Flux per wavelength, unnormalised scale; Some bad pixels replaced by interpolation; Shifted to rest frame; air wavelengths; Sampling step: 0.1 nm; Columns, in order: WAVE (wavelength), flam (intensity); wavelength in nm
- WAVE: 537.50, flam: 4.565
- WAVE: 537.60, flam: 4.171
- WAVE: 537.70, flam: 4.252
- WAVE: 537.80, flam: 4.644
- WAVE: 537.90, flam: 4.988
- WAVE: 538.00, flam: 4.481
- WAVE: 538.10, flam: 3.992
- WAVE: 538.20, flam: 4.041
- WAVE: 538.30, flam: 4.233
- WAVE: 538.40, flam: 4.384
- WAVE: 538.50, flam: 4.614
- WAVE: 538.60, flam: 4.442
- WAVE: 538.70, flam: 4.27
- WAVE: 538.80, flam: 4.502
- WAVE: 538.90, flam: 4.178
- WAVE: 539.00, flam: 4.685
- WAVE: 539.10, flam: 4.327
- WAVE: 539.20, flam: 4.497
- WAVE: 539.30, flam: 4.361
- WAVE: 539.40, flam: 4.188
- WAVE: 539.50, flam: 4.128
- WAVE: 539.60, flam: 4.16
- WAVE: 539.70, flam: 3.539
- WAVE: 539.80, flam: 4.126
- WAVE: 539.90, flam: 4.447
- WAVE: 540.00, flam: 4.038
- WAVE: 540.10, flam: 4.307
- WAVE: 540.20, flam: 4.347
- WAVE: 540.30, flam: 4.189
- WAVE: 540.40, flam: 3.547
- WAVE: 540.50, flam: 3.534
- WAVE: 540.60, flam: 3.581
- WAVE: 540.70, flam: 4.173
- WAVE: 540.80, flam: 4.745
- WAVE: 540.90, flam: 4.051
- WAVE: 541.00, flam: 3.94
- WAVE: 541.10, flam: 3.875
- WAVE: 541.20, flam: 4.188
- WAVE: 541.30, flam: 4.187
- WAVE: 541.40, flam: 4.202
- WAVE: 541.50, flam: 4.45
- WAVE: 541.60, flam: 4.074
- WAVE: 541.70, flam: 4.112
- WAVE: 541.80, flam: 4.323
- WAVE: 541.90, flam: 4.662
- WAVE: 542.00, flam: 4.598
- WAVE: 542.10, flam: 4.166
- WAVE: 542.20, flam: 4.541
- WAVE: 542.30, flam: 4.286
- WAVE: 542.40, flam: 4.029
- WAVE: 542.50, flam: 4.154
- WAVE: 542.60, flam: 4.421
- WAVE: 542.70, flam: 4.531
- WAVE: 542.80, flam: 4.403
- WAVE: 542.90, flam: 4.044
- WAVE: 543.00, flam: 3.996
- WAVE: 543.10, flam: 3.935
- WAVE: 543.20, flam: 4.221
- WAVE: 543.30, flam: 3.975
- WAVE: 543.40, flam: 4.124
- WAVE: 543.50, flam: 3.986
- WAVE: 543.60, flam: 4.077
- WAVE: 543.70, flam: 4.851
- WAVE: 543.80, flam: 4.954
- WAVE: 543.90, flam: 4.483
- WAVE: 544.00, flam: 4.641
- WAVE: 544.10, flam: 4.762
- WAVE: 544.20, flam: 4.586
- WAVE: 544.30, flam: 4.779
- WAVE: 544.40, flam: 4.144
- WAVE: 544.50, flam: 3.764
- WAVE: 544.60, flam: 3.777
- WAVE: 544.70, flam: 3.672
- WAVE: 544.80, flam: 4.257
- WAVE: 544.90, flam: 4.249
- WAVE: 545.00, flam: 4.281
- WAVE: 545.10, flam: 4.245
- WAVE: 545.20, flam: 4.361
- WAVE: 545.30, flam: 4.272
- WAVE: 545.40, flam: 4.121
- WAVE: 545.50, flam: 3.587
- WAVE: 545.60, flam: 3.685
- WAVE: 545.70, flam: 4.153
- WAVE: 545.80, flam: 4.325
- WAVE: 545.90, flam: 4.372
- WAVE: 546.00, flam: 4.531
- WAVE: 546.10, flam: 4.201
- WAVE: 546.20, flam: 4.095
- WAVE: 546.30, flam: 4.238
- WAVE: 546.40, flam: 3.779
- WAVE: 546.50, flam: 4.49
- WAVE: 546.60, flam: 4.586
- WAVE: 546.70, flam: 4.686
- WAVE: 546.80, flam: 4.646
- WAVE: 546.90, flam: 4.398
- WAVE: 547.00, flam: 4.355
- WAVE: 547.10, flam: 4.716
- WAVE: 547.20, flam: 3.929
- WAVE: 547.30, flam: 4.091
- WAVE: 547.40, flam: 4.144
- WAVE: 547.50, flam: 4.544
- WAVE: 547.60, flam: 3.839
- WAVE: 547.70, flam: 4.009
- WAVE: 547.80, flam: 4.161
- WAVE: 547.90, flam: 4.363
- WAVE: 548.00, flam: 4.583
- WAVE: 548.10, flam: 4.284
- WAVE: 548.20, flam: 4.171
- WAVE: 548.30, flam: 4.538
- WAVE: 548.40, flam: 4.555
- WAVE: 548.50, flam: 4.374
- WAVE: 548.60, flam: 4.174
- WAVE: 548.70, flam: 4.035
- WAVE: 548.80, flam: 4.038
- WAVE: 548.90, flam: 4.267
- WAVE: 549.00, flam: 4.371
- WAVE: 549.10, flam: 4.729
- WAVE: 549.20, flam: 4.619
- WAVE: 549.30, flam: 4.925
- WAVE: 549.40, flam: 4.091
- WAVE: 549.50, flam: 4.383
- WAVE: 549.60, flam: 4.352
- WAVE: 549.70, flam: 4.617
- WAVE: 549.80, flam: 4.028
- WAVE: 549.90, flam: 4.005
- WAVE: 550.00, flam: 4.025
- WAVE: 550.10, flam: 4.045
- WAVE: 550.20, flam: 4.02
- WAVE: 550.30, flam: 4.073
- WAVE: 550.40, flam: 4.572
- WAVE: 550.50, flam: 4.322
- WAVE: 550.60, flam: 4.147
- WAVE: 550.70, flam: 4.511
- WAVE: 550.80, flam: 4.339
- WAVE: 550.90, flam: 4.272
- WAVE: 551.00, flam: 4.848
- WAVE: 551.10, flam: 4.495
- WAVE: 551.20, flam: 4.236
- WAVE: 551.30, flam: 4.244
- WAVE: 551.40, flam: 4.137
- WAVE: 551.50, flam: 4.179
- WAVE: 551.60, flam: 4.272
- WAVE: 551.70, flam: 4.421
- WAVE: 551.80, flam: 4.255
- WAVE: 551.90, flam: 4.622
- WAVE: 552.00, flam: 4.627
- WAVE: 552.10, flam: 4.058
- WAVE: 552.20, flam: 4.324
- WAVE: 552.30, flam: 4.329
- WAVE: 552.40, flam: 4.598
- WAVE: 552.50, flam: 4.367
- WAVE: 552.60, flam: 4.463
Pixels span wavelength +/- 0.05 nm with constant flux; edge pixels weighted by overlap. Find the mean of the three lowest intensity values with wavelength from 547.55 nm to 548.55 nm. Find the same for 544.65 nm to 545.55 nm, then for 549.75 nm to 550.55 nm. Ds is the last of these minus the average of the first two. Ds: 0.12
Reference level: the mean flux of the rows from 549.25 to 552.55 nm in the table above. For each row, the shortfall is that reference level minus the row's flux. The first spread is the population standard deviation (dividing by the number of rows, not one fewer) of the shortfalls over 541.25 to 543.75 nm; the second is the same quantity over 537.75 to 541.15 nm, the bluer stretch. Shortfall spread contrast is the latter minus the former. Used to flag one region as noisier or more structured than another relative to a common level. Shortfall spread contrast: 0.10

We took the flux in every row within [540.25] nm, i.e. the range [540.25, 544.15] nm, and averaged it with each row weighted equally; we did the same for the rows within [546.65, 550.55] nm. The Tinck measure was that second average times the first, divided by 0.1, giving 182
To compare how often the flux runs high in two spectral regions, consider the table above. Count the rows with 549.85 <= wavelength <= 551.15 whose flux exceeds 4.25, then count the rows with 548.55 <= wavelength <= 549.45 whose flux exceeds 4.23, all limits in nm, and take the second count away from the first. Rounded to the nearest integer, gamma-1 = 2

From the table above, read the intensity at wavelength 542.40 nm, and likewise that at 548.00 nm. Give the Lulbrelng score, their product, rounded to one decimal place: 18.5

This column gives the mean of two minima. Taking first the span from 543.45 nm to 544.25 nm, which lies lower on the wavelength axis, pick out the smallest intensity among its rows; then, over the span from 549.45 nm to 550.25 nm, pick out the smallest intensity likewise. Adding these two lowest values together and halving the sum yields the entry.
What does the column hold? 4.00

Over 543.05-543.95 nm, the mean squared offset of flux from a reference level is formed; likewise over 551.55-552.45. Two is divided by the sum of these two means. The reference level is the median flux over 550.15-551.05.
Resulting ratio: 11.7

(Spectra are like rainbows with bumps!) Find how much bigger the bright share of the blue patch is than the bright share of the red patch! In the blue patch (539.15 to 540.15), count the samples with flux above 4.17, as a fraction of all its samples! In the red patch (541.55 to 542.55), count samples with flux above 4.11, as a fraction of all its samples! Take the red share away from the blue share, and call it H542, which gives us -0.30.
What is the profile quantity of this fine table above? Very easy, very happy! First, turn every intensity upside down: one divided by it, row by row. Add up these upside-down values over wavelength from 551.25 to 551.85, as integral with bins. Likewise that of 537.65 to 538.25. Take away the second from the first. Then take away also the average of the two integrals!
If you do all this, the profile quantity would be -0.135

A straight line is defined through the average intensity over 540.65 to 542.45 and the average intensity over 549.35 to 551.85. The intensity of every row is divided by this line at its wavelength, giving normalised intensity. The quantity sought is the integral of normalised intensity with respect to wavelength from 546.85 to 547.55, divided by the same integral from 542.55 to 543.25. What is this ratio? 1.02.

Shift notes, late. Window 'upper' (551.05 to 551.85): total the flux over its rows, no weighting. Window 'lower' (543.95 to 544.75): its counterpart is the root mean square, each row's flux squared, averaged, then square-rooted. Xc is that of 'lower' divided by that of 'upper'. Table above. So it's 0.125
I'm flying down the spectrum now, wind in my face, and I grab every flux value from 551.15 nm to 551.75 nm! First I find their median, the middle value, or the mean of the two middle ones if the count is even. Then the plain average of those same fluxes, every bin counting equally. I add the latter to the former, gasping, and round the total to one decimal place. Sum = 8.5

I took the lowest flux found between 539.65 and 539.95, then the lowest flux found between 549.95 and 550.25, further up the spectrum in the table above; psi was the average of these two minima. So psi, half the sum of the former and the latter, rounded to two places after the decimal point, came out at 3.78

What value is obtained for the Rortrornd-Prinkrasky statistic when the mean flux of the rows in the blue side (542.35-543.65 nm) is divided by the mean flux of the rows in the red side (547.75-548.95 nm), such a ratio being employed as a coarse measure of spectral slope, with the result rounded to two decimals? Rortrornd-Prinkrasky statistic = 0.97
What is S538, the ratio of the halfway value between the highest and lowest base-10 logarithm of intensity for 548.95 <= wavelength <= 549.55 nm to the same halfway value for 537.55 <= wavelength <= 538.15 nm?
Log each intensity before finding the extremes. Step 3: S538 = 1.00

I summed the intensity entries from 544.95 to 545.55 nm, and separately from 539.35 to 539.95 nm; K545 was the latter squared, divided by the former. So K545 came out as 24.3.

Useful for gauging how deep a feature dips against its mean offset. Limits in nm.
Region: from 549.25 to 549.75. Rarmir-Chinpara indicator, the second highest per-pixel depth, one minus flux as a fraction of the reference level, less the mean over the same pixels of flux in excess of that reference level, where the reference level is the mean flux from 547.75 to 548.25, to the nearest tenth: -0.2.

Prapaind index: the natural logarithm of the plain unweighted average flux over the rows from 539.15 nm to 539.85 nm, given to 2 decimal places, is 1.42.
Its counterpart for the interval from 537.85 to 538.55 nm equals 1.48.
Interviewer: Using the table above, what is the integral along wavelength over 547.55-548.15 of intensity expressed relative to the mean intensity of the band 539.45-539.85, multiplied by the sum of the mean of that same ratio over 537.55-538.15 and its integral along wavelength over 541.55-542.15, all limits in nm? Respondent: 1.11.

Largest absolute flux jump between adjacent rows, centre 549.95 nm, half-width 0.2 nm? 0.02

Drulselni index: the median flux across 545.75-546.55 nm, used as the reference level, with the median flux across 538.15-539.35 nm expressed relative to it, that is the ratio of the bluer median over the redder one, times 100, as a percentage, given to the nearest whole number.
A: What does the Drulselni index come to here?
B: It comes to 102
